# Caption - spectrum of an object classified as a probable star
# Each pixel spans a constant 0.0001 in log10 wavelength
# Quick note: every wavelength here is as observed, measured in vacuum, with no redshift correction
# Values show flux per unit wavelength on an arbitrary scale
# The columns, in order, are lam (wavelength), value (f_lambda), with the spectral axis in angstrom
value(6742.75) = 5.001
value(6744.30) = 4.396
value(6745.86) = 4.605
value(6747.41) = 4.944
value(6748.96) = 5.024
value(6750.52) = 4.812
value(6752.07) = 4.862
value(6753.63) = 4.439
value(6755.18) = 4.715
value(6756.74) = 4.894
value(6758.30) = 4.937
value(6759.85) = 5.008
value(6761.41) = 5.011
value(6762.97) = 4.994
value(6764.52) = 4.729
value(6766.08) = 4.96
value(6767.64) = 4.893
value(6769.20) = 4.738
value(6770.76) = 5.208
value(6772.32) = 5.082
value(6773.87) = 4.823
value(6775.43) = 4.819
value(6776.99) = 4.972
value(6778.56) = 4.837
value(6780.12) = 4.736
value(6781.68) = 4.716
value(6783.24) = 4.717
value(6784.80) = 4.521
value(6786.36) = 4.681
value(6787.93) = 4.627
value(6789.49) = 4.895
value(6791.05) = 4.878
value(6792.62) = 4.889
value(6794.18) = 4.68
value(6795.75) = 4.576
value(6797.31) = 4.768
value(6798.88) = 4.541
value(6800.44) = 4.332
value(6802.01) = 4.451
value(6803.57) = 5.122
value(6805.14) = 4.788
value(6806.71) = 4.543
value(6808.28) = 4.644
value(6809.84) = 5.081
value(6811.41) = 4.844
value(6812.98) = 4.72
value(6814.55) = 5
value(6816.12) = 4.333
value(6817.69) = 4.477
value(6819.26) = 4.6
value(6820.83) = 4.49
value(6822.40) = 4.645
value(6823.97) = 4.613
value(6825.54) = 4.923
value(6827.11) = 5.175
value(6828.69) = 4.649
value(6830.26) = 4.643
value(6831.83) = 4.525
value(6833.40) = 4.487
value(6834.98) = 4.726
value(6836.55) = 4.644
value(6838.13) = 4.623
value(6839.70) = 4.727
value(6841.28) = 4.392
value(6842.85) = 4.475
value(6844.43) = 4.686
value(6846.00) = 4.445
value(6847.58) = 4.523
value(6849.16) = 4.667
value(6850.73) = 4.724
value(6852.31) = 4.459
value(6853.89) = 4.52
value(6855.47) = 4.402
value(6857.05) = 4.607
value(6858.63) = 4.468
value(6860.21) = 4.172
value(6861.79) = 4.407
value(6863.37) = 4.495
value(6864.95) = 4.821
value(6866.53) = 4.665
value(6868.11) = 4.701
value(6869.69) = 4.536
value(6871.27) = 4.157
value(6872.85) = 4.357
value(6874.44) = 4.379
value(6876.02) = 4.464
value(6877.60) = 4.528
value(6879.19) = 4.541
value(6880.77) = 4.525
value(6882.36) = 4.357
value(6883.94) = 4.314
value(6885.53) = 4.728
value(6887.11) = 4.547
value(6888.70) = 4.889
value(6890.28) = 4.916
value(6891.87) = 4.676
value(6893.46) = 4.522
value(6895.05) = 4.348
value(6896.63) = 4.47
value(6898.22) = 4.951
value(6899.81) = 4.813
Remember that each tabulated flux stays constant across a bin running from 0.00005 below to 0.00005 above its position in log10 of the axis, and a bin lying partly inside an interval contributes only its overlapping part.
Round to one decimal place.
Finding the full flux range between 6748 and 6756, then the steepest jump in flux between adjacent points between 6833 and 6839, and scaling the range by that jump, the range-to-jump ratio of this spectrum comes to 2.4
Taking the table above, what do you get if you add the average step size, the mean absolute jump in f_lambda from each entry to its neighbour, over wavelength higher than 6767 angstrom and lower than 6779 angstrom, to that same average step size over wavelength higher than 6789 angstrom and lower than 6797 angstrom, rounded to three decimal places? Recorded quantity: 0.271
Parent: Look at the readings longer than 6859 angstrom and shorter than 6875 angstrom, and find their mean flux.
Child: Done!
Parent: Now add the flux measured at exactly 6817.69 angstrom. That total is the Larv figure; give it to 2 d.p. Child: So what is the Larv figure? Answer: 8.95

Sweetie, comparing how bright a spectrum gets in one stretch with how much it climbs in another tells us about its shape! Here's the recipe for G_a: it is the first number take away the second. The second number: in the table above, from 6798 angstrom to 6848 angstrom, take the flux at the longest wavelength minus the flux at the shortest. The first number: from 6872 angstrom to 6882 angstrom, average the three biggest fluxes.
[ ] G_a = 4.55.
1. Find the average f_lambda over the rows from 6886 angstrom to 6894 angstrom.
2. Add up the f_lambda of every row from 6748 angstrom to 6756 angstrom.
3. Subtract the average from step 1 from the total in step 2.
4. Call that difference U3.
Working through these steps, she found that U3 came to 19.1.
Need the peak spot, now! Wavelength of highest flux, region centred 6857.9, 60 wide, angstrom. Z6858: 6864.95 angstrom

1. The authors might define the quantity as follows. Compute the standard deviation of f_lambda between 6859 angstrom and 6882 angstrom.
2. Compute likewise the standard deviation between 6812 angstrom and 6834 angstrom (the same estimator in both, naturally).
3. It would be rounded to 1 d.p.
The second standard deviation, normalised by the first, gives 1.2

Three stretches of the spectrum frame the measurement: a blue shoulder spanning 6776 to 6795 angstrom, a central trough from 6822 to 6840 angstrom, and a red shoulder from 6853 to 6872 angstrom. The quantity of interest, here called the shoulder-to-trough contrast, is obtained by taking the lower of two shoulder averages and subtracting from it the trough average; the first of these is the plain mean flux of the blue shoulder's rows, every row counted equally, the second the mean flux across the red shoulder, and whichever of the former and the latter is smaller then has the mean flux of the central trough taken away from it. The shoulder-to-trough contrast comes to -0.202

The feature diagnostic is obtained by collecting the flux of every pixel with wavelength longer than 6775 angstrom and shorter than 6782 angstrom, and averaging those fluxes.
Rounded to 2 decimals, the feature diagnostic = 4.82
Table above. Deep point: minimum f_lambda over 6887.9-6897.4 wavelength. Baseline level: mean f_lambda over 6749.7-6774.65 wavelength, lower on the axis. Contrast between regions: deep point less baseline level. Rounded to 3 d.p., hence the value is -0.534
